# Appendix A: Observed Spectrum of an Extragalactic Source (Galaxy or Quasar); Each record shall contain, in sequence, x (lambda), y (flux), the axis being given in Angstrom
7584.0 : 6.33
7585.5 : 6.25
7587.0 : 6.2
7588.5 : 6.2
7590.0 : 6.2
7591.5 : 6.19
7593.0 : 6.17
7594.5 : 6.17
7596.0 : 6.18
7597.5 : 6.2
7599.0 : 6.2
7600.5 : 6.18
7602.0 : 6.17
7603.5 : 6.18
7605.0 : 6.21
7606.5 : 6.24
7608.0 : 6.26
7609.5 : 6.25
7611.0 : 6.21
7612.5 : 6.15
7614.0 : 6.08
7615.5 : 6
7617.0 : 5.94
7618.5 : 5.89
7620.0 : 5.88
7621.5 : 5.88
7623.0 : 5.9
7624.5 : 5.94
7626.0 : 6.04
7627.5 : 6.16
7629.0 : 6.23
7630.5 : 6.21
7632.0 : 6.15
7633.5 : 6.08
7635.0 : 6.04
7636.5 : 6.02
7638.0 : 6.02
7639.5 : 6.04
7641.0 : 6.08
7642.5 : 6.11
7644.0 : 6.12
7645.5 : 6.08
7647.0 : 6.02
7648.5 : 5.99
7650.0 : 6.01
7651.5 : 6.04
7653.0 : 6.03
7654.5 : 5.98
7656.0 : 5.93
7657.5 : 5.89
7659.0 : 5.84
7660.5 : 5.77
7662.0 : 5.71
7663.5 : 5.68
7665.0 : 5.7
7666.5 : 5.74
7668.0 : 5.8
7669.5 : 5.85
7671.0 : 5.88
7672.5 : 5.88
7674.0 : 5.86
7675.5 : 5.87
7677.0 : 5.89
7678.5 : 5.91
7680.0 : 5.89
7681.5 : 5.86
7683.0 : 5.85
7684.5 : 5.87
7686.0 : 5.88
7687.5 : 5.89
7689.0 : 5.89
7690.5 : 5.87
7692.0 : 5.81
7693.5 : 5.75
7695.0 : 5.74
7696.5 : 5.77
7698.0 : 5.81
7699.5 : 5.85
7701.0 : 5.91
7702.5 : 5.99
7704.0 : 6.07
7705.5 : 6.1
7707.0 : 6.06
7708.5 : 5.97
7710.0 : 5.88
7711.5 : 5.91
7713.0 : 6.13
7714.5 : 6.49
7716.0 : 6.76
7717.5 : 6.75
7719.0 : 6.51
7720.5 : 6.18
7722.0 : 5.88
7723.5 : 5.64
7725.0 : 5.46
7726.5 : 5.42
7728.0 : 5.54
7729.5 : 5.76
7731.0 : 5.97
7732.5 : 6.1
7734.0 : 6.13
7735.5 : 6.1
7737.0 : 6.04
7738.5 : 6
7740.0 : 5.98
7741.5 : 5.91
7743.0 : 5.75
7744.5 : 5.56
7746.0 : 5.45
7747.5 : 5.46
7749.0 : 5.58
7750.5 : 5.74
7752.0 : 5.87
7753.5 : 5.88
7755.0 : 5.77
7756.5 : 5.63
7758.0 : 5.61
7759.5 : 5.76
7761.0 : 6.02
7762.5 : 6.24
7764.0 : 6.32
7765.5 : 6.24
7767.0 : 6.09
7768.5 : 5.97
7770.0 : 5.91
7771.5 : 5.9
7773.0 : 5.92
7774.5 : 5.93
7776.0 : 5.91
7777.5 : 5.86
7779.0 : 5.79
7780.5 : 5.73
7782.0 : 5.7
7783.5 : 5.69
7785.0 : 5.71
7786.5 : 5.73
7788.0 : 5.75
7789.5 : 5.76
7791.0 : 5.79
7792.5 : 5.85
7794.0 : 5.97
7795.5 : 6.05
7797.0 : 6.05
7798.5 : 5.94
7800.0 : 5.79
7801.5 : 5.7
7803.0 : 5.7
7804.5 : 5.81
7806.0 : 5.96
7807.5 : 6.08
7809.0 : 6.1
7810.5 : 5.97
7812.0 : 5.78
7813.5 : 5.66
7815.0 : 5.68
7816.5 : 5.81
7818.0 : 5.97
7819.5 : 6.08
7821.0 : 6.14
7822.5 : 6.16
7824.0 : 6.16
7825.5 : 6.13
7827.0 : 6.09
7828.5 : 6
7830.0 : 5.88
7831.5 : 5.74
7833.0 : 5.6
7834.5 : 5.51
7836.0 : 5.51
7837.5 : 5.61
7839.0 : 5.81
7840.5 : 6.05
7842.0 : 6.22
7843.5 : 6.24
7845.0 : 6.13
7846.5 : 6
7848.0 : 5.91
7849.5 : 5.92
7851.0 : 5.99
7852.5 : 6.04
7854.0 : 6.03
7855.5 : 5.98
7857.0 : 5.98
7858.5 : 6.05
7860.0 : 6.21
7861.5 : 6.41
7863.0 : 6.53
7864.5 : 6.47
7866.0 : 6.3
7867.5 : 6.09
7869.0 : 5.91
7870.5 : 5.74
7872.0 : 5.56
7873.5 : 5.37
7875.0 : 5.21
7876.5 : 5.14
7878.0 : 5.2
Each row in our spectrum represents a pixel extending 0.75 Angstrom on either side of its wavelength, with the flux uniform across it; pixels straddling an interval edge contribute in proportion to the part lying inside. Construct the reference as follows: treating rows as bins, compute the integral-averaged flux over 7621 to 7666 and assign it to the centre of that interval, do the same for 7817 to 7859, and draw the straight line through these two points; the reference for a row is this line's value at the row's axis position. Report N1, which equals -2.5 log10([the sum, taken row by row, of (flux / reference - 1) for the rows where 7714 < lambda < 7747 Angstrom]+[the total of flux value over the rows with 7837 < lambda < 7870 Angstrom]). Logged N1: -5.32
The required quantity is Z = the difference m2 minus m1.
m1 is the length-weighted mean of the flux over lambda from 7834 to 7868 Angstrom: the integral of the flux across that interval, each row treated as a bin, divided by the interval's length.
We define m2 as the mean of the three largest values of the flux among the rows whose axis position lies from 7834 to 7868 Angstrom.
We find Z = 0.4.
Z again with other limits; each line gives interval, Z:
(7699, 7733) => 0.7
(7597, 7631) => 0.1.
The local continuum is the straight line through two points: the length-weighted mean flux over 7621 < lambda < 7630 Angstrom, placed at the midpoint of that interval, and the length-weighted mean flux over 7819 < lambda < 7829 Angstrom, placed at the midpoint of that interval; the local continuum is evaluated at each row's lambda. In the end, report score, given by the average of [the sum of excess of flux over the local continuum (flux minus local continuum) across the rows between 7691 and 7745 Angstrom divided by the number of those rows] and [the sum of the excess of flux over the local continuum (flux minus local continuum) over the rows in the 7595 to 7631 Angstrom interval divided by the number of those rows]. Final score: -0.01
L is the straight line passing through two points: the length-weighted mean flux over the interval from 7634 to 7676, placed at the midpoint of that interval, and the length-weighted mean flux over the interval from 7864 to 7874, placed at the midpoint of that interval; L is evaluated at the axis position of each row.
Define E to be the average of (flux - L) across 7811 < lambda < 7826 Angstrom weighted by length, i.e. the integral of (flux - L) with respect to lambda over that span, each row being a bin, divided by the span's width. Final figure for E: 0.03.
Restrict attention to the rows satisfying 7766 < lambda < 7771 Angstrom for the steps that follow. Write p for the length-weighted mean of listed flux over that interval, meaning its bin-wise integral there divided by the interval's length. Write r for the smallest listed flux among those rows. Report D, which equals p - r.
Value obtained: 0.09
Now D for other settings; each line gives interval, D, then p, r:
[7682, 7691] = 0.02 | 5.87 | 5.85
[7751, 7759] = 0.14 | 5.75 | 5.61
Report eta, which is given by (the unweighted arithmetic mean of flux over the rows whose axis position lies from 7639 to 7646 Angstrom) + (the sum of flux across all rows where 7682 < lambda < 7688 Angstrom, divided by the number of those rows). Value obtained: 12.0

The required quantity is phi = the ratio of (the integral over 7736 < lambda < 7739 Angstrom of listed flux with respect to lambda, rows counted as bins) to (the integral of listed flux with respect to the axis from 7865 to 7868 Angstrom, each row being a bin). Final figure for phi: 0.968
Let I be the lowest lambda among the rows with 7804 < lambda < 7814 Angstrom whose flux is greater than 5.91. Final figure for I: 7806.0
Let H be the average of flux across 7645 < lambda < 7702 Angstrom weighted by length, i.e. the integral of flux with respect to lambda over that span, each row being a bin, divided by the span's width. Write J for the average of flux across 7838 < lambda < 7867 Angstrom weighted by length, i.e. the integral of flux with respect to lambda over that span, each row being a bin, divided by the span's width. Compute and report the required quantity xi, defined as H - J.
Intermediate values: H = 5.87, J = 6.11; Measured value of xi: -0.25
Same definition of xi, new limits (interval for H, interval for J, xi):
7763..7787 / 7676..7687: 0.03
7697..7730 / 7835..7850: 0.07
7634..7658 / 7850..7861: -0.02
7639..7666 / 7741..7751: 0.32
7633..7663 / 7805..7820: 0.08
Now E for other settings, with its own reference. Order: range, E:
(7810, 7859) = 0.01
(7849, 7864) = 0.20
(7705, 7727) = 0.16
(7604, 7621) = 0.17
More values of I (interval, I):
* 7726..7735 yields 7731.0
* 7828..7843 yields 7828.5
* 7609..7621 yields 7609.5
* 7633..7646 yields 7633.5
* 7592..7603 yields 7593.0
